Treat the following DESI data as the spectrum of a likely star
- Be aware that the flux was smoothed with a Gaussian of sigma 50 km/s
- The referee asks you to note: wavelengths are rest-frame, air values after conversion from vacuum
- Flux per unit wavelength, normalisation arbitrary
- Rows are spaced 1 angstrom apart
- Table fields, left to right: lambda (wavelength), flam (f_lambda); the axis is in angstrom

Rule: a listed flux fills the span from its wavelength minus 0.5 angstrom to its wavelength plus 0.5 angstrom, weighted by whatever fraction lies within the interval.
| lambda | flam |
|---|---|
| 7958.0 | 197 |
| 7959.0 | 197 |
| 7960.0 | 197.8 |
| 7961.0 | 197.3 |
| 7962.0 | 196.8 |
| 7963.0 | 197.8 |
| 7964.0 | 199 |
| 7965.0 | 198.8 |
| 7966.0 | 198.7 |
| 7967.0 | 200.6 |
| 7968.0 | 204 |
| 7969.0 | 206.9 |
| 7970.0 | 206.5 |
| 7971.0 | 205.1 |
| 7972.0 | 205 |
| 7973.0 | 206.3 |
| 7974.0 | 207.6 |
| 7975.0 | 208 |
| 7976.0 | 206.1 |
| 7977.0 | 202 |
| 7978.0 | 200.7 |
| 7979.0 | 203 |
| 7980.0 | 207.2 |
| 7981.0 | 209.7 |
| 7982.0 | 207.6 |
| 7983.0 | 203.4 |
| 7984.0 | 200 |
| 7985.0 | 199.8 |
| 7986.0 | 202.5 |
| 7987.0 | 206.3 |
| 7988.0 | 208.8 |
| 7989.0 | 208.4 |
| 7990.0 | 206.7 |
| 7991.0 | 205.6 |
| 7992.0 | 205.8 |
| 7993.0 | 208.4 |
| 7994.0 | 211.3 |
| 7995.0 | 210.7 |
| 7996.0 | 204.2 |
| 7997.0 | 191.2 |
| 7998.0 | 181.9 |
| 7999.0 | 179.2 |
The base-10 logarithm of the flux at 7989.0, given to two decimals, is 2.32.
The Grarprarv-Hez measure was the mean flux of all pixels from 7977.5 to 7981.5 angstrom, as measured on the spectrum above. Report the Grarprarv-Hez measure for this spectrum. 205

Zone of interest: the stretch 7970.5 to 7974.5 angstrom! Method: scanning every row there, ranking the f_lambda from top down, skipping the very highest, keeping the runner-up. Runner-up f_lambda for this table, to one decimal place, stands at 206.3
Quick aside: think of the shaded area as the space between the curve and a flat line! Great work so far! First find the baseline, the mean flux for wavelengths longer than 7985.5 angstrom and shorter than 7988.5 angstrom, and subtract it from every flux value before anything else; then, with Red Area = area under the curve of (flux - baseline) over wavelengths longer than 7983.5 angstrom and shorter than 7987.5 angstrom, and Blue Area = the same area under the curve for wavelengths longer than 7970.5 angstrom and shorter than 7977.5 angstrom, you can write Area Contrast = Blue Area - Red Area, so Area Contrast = 14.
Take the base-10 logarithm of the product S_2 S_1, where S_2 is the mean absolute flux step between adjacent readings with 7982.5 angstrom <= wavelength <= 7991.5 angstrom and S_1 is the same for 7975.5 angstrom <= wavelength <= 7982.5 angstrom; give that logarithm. 0.7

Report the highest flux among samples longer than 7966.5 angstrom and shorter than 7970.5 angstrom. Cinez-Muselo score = 206.9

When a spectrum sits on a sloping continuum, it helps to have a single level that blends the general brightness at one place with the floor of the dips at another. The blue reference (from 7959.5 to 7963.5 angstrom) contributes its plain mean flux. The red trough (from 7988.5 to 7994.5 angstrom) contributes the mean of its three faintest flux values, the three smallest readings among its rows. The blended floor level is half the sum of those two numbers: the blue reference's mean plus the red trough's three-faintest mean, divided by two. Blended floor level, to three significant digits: 202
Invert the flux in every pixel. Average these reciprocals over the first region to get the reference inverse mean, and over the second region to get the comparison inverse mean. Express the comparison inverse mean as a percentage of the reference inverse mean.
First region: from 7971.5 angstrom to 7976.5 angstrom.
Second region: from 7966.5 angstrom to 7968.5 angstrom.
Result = 102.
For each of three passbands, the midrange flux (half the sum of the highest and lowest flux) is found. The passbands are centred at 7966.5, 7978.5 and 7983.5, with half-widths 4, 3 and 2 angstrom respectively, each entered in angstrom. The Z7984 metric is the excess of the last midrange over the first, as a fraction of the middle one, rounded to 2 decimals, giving 0.01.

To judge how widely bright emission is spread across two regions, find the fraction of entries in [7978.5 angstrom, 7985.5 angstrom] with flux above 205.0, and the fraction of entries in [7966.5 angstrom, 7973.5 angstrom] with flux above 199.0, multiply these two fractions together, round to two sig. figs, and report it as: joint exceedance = 0.43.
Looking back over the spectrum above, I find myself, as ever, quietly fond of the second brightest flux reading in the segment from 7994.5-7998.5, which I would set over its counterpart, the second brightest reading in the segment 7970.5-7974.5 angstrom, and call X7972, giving 0.99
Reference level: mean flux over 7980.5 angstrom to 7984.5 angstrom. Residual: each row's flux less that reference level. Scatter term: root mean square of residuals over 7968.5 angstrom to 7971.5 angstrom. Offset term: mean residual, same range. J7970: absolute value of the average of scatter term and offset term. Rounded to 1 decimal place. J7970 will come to 1.1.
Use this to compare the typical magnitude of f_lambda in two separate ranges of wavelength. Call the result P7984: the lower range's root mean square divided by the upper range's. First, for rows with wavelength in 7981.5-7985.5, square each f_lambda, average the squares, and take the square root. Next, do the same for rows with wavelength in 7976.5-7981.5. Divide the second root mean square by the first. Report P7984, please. 1.01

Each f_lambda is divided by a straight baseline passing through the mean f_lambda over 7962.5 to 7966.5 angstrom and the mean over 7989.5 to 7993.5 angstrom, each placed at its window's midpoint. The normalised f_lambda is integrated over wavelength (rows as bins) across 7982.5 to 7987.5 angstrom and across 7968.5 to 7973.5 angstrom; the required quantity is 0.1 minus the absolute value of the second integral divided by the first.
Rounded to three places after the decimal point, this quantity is -0.939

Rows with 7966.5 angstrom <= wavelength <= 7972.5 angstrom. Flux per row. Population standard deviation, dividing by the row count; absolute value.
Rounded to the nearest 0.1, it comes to 2.1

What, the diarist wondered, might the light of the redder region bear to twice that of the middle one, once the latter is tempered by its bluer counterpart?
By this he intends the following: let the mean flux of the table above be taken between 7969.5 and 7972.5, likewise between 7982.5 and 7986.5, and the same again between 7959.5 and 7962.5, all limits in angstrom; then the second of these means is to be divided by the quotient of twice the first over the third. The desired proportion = 97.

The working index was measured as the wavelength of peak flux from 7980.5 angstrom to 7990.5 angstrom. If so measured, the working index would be 7981.0 angstrom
